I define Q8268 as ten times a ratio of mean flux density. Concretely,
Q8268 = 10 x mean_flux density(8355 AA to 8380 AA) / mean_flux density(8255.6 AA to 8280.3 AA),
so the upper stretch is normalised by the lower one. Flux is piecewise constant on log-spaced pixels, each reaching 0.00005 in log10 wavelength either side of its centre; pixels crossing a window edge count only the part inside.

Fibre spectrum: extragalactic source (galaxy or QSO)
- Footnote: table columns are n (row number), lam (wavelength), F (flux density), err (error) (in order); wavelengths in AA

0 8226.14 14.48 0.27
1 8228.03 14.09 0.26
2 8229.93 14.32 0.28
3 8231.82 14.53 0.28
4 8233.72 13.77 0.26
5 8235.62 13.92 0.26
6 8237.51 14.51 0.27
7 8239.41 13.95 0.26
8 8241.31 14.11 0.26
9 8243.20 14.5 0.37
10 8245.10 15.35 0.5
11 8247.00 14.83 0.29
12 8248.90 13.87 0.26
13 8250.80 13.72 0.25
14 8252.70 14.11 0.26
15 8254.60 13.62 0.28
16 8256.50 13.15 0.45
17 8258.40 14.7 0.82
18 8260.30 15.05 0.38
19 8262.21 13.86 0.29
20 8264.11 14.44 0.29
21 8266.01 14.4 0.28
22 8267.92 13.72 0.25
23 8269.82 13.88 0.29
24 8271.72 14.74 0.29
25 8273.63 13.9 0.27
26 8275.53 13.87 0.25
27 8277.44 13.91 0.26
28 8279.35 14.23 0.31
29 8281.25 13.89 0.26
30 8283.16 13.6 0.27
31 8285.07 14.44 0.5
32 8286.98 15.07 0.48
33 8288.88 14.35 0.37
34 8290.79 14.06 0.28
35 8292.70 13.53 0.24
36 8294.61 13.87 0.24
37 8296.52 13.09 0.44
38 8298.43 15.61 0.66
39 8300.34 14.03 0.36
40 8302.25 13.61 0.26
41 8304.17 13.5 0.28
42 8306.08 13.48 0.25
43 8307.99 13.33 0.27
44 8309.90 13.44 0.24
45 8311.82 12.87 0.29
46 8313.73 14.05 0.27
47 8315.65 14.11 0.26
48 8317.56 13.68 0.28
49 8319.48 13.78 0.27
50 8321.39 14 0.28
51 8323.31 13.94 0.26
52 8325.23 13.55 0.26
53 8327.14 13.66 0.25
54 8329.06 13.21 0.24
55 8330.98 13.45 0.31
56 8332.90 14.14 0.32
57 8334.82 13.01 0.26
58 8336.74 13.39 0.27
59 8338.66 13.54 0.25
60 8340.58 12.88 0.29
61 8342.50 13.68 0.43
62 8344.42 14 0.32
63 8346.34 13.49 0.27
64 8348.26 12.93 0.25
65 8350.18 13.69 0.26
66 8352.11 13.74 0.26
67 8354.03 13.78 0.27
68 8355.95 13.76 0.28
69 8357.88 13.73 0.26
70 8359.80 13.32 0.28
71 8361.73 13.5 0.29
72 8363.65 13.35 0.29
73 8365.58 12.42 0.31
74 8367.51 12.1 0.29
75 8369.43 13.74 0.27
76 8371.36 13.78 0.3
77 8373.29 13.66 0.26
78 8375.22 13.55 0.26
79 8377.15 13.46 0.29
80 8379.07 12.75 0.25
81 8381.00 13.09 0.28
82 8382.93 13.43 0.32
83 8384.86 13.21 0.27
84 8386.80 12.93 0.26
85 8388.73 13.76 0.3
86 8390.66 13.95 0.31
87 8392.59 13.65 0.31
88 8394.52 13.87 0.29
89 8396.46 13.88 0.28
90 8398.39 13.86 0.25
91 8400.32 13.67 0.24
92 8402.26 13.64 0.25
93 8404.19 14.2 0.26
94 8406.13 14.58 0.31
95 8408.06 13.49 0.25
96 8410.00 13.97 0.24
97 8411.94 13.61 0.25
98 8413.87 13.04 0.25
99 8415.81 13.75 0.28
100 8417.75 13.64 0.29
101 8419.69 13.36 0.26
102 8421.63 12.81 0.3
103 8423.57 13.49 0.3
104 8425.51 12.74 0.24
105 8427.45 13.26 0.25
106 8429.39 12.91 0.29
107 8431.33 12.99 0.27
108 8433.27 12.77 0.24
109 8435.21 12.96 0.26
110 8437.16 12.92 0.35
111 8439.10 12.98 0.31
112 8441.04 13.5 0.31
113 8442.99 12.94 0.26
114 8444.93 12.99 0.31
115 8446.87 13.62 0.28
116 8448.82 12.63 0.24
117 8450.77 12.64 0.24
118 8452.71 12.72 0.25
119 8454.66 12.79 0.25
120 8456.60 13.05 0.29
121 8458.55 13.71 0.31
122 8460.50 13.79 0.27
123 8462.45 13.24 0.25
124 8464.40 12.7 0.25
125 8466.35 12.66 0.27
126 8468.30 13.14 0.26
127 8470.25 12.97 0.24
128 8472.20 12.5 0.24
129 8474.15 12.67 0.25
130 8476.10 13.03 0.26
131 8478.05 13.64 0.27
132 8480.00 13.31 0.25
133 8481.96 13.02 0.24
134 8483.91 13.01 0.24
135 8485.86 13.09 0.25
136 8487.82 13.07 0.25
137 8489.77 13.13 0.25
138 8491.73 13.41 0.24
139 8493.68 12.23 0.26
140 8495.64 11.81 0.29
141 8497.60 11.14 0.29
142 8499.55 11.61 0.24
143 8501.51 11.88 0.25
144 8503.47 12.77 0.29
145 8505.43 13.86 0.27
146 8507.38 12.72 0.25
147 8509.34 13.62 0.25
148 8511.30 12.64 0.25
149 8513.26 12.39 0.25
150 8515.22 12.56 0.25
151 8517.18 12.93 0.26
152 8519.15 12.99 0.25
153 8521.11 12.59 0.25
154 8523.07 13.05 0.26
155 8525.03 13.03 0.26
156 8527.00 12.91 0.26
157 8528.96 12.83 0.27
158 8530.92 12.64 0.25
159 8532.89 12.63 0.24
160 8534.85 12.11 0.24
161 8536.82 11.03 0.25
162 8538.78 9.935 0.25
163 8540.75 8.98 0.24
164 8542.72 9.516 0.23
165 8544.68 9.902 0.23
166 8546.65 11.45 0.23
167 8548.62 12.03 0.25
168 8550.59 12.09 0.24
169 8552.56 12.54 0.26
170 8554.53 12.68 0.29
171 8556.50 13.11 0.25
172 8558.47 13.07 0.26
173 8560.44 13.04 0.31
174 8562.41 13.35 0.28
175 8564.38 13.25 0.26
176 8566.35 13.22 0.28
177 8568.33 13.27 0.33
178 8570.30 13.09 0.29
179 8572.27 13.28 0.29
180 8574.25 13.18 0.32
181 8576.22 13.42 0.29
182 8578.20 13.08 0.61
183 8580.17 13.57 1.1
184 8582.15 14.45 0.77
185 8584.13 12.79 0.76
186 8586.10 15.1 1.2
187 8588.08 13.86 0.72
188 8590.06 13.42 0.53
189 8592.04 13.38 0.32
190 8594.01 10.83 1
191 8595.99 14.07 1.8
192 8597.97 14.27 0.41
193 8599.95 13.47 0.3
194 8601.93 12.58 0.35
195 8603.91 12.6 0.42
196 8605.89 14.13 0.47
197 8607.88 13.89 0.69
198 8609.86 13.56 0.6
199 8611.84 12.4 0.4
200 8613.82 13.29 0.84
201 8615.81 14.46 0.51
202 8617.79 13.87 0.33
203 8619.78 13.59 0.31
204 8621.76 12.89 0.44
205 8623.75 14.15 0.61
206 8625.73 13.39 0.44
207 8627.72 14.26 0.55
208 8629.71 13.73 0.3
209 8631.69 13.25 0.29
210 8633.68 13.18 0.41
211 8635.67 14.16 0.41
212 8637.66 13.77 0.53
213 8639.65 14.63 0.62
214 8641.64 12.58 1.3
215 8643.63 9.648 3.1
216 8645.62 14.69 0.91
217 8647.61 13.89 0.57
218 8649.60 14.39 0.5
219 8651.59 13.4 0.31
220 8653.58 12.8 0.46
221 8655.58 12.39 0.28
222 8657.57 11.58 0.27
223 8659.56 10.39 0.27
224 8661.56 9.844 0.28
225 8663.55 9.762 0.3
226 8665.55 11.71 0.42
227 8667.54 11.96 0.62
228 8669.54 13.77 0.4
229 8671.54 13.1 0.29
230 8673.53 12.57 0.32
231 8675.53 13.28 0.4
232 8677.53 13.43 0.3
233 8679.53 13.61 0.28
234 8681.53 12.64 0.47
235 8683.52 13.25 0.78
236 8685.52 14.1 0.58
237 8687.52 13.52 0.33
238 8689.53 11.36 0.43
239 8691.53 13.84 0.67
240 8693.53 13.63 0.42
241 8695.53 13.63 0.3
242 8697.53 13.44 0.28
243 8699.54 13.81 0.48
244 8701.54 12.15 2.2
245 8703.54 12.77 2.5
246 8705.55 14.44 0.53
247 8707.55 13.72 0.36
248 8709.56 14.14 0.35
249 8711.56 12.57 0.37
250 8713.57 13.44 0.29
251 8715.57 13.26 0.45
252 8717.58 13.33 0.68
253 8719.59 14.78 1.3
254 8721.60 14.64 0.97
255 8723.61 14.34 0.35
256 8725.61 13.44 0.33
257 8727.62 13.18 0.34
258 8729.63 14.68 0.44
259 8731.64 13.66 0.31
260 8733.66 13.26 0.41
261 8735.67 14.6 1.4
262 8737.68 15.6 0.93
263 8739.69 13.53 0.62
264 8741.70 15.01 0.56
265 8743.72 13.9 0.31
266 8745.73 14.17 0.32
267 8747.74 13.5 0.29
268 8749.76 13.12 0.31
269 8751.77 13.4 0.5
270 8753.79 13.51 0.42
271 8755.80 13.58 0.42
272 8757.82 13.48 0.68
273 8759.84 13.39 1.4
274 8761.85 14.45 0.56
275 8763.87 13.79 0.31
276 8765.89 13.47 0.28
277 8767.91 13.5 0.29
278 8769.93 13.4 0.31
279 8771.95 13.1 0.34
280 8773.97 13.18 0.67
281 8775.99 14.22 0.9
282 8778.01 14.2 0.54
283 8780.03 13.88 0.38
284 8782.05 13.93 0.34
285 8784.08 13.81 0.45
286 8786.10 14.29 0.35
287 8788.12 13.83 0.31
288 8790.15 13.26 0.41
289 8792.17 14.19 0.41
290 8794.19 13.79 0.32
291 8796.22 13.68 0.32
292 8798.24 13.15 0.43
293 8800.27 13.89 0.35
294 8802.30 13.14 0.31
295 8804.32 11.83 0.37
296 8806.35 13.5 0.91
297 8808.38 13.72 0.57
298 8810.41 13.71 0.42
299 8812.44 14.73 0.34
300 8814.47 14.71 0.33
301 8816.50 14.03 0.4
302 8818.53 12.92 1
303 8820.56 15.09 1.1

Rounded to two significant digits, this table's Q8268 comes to 9.4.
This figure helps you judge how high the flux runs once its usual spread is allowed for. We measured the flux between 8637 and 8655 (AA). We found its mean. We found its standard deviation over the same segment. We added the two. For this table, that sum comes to 14.8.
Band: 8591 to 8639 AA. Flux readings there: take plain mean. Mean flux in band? 13.5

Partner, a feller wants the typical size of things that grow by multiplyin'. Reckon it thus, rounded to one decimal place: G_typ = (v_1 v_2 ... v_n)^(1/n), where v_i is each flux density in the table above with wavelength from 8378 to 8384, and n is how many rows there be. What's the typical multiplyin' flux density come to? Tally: 13.1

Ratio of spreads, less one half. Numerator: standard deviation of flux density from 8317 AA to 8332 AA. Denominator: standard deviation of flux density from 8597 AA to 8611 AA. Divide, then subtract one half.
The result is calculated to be -0.12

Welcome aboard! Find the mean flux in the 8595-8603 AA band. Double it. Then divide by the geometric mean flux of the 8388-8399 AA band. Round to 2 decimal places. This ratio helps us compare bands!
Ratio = 1.97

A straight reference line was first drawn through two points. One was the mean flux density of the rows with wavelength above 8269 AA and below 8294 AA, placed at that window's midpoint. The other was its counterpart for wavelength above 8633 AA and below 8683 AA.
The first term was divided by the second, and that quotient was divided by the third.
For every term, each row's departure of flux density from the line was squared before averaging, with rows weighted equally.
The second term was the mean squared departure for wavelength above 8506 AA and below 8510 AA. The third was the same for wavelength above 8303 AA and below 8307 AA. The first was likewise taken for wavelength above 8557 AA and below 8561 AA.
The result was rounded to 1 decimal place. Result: 0.0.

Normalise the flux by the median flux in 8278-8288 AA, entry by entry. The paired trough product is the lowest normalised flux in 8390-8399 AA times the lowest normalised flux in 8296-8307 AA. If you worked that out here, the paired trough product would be 0.88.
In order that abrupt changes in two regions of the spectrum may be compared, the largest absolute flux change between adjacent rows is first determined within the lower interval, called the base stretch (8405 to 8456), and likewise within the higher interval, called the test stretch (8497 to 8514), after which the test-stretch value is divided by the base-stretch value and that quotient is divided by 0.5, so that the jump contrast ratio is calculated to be 2.1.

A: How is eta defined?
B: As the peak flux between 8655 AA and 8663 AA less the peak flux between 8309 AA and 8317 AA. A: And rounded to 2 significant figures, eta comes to -1.7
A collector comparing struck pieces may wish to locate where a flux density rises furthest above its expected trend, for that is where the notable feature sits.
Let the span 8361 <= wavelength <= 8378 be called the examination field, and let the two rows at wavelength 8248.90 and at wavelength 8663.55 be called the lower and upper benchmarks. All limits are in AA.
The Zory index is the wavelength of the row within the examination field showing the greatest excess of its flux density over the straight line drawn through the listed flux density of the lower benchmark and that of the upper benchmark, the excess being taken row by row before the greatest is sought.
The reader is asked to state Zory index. 8371.36 AA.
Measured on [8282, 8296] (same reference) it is 8286.98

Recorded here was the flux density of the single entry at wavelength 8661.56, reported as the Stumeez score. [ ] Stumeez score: 9.844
